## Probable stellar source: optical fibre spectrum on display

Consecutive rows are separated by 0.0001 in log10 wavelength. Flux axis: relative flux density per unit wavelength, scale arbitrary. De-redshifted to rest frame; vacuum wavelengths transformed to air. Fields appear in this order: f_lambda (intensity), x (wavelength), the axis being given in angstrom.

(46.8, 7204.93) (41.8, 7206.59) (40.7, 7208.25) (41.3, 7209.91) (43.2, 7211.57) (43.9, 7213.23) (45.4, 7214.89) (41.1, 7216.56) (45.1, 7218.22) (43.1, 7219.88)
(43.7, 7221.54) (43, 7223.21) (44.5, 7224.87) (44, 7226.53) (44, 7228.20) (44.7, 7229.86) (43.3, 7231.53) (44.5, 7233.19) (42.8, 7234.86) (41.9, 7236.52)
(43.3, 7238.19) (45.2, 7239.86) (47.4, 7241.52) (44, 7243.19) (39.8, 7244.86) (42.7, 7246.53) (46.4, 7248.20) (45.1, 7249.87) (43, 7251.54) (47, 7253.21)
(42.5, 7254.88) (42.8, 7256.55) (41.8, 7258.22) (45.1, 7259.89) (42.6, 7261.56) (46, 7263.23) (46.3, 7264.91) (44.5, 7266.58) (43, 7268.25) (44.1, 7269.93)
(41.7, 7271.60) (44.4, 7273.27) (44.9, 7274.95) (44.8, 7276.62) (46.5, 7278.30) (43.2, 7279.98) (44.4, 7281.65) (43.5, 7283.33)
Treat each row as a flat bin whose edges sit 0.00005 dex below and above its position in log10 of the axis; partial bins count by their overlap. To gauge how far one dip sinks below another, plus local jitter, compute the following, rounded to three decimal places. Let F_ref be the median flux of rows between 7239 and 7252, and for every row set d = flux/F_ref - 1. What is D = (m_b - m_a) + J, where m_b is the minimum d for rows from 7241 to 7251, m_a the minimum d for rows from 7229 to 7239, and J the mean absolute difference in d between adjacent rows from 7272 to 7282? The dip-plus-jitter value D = -0.017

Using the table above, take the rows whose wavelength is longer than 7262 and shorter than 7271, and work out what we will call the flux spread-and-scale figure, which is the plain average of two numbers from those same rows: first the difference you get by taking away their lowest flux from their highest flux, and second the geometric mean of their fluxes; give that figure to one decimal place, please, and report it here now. 24.0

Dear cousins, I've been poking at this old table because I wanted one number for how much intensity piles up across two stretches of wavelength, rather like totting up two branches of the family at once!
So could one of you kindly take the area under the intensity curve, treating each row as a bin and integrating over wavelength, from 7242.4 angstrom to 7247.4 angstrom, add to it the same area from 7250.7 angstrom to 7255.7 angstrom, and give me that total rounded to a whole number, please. 432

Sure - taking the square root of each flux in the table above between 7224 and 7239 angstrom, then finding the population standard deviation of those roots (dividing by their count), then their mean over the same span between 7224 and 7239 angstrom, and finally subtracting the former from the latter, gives 6.54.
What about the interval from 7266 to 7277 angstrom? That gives 6.54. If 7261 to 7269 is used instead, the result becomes 6.56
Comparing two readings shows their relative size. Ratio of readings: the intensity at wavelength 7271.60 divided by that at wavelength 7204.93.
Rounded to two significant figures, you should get 0.89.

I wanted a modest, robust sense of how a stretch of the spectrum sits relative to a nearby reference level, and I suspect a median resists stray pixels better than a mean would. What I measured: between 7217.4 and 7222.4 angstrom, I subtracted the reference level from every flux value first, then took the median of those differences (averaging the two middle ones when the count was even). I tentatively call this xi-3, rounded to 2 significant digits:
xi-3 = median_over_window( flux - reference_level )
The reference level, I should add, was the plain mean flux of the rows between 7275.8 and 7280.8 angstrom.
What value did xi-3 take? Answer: -1.1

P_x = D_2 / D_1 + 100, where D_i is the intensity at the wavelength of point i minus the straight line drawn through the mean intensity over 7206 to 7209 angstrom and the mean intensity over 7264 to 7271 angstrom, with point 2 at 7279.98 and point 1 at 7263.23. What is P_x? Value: 99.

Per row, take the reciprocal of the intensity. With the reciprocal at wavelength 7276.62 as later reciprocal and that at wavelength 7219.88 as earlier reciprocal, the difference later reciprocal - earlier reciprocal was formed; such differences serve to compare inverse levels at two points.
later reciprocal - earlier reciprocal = -0.0009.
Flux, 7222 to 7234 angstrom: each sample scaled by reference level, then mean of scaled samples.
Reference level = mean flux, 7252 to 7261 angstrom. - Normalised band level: 1.00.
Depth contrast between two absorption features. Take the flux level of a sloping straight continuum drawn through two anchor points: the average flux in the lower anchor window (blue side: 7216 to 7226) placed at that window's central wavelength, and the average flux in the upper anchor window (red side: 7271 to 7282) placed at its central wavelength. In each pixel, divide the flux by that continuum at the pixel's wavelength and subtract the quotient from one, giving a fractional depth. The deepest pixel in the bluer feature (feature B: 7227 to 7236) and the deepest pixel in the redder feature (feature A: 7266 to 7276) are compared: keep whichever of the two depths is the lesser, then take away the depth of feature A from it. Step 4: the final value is -0.037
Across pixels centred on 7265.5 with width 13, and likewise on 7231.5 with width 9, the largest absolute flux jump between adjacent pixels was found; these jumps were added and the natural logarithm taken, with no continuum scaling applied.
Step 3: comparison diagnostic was 1.6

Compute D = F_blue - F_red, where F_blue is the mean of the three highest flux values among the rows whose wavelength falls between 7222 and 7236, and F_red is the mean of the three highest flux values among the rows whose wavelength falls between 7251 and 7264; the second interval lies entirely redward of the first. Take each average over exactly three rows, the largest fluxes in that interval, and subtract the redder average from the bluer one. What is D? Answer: -1.5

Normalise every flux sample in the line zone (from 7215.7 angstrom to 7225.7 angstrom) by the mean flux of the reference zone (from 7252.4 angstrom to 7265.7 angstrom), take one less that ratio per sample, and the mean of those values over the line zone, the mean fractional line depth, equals 0.019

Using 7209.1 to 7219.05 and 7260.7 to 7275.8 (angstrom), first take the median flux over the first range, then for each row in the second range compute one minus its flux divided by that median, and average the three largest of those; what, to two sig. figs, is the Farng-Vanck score 0.026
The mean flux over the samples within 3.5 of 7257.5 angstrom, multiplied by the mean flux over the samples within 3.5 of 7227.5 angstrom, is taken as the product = 1907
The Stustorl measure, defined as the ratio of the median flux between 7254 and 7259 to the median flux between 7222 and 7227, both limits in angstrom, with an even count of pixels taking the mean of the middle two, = 0.97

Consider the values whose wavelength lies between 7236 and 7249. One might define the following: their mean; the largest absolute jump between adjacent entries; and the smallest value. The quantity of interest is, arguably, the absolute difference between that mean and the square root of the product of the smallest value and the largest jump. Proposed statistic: 30.9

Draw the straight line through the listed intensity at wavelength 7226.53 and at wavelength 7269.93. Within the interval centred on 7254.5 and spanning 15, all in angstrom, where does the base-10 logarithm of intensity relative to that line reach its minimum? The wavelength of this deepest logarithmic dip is 7258.22 angstrom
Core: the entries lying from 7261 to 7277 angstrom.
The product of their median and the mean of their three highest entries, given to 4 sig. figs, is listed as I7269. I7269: 2033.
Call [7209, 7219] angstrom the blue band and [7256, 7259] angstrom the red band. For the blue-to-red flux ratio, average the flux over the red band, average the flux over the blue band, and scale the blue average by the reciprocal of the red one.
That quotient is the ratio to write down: 1.02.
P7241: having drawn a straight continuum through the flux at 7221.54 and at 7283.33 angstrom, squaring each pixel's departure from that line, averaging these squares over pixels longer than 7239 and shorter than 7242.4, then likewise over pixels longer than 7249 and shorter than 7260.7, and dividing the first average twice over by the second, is 0.9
